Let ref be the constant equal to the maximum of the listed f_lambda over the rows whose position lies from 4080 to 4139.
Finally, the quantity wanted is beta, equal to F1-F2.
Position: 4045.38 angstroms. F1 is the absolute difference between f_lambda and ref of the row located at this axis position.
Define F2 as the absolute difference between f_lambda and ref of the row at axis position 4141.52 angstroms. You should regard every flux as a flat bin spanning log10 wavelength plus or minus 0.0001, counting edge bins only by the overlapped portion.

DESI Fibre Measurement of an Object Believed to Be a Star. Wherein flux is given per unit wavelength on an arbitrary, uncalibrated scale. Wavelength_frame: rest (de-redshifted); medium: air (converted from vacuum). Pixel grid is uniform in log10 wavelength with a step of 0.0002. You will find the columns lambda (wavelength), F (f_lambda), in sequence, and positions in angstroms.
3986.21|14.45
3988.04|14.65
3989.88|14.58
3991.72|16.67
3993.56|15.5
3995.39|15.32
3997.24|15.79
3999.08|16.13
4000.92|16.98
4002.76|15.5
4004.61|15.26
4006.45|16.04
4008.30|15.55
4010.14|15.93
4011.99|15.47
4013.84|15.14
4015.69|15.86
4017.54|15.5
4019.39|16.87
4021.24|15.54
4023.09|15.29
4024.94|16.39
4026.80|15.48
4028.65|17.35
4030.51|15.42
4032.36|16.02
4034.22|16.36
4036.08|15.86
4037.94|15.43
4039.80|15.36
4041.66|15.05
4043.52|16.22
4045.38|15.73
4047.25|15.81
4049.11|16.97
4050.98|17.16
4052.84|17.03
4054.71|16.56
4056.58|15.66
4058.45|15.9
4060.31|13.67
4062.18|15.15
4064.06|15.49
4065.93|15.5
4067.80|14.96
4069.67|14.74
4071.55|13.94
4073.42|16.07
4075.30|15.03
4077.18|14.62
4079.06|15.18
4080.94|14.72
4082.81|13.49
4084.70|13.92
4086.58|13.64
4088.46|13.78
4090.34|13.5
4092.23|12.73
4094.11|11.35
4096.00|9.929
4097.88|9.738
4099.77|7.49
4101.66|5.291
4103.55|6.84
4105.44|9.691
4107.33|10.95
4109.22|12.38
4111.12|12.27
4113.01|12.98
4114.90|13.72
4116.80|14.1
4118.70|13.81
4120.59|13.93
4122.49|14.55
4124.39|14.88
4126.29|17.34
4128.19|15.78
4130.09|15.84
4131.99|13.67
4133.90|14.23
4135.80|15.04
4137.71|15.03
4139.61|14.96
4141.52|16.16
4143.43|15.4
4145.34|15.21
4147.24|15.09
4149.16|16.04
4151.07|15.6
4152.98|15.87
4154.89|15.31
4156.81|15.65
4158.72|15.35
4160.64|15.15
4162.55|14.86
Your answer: 0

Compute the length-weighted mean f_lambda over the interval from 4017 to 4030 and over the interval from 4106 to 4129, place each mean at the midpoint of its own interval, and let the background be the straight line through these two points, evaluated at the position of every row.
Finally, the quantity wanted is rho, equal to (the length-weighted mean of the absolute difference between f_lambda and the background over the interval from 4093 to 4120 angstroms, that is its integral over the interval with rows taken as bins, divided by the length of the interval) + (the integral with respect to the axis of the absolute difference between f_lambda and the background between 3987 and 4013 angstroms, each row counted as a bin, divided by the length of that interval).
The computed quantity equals 4.3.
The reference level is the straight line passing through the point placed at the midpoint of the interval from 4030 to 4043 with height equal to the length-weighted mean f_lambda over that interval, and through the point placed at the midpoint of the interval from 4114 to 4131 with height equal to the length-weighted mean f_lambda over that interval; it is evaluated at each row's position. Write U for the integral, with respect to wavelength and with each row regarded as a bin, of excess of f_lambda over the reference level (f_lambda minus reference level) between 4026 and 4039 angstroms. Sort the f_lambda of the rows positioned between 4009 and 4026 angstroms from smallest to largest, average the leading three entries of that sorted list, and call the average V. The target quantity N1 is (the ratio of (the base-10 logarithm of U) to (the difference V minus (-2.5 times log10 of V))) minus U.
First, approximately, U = 4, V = 15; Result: -3.6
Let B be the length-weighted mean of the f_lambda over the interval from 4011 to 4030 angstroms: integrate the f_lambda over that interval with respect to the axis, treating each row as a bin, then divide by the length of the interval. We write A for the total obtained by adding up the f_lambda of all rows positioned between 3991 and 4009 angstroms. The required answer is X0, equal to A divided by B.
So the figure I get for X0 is 10.0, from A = 159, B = 15.9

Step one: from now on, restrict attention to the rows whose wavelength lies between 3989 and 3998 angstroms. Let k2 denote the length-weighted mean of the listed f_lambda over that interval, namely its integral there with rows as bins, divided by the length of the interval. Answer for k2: 15.6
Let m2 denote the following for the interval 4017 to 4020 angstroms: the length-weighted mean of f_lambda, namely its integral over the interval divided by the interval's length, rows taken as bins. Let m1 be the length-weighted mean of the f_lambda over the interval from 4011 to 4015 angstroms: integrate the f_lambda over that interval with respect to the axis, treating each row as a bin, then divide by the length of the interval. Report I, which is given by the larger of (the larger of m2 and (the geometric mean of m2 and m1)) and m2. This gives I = 16.2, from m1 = 15.3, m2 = 16.2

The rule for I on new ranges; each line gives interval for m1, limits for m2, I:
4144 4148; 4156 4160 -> 15.5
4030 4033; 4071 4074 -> 15.4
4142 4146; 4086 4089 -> 14.5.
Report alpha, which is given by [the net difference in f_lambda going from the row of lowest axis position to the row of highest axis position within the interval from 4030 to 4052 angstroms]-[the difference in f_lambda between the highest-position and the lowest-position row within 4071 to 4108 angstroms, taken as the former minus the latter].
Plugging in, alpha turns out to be 4.7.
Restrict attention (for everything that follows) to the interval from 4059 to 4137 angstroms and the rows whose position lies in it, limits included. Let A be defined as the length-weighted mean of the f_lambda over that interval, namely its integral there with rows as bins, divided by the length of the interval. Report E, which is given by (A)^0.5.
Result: 3.65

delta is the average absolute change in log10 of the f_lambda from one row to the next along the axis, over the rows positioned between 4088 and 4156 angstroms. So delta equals 0.0352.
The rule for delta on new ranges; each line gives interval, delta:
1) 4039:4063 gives 0.0208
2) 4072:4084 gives 0.0217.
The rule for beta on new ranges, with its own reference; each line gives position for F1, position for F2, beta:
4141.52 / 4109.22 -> -4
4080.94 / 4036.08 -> 1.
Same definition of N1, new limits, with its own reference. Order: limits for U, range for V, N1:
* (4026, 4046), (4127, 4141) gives -3.4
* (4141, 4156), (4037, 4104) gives -13.7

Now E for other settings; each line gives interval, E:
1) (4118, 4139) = 3.86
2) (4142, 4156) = 3.94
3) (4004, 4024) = 3.96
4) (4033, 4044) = 3.96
